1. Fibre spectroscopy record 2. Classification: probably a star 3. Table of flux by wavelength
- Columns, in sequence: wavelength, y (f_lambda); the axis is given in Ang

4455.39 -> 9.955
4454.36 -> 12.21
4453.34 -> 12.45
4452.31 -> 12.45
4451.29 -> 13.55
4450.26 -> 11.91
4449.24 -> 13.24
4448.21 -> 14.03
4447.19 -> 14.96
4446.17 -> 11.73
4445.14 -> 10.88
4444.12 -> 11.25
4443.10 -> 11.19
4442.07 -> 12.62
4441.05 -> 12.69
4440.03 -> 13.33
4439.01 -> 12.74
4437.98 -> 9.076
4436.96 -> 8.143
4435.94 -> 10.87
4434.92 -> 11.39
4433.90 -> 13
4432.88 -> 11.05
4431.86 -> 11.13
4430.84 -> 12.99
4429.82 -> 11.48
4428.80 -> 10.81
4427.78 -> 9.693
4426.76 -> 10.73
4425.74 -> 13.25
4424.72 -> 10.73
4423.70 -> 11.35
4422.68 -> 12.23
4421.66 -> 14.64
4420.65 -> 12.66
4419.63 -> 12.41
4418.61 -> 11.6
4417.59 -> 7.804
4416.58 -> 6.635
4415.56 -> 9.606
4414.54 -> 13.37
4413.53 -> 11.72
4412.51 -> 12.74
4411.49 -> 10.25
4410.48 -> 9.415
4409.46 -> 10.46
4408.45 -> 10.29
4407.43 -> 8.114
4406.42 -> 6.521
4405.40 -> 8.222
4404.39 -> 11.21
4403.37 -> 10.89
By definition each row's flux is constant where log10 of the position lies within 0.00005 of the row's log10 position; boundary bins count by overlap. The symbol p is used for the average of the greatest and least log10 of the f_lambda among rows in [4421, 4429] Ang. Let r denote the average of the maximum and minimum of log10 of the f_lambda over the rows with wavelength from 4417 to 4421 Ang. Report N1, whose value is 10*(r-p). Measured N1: -0.8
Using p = 1.08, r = 1.00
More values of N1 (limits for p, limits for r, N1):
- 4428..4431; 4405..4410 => -1.6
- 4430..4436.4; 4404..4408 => -1.4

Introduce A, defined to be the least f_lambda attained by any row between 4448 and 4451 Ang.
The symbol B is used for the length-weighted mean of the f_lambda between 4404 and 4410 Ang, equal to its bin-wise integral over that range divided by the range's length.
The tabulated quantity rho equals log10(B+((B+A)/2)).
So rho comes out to 1.29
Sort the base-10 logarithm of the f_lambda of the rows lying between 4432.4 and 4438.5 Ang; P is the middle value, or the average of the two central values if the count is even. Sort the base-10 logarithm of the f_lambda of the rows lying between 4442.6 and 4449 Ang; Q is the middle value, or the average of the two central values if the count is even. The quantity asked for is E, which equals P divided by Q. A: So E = 0.98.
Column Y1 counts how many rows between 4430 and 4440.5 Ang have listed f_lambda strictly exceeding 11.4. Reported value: 4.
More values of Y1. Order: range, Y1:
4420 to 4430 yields 5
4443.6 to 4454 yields 8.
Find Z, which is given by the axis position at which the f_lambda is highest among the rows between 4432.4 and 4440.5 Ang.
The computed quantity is 4440.03 Ang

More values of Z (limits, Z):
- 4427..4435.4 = 4433.90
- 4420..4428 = 4421.66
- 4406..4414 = 4412.51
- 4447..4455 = 4447.19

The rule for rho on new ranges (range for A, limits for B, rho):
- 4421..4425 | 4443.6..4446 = 1.34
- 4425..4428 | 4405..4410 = 1.25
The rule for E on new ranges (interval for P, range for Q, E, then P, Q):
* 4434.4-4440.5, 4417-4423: 0.96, 1.05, 1.09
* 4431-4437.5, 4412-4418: 1.02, 1.04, 1.03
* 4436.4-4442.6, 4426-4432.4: 1.06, 1.10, 1.04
